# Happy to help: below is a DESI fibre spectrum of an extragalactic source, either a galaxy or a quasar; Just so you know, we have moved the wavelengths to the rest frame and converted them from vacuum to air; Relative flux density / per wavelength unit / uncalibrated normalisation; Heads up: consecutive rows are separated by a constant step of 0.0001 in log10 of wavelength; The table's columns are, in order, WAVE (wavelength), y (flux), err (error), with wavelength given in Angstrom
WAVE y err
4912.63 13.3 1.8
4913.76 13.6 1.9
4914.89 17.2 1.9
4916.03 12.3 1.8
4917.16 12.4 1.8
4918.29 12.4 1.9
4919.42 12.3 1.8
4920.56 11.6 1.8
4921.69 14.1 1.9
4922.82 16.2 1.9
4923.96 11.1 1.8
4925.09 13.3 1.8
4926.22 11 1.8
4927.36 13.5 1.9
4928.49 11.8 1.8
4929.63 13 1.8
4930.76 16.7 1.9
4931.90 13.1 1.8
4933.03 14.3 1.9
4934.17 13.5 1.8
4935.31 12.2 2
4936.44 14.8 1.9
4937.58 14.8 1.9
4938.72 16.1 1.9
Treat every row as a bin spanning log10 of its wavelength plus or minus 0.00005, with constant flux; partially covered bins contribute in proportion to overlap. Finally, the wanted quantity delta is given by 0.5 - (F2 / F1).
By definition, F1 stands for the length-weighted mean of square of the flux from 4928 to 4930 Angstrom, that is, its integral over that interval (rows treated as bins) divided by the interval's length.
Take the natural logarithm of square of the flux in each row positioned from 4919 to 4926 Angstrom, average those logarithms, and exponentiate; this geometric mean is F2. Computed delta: -0.6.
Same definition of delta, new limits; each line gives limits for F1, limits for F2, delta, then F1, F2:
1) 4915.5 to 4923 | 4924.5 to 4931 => -0.5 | 168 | 172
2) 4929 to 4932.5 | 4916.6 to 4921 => -0.2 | 205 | 148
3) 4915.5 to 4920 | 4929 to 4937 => -0.8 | 153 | 193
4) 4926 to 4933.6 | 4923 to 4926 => -0.3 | 184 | 148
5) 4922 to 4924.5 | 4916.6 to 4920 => -0.3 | 194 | 153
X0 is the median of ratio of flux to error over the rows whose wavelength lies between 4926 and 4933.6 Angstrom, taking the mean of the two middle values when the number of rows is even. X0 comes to 7.22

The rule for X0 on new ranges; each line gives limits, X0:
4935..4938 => 7.79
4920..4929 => 6.83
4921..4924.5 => 7.42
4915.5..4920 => 6.83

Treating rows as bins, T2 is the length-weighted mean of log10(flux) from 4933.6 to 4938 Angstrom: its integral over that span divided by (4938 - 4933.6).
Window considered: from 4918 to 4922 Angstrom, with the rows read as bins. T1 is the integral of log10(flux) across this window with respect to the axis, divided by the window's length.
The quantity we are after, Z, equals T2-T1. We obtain 0.042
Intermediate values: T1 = 1.10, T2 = 1.14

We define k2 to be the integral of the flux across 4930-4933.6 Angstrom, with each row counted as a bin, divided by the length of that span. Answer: 14.6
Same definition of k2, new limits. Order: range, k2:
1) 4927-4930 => 12.7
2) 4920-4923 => 13.7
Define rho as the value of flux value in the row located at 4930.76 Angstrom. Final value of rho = 16.7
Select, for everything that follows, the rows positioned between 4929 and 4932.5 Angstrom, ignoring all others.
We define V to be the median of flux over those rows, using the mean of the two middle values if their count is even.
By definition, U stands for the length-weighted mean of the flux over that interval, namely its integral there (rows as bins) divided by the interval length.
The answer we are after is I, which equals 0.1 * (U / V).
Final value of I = 0.109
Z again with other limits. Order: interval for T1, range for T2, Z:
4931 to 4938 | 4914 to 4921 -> -0.029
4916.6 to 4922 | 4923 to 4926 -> 0.000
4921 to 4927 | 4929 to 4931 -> 0.043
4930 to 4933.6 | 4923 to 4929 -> -0.073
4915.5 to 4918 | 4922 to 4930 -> 0.012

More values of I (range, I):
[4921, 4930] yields 0.099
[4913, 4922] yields 0.107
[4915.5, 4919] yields 0.100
